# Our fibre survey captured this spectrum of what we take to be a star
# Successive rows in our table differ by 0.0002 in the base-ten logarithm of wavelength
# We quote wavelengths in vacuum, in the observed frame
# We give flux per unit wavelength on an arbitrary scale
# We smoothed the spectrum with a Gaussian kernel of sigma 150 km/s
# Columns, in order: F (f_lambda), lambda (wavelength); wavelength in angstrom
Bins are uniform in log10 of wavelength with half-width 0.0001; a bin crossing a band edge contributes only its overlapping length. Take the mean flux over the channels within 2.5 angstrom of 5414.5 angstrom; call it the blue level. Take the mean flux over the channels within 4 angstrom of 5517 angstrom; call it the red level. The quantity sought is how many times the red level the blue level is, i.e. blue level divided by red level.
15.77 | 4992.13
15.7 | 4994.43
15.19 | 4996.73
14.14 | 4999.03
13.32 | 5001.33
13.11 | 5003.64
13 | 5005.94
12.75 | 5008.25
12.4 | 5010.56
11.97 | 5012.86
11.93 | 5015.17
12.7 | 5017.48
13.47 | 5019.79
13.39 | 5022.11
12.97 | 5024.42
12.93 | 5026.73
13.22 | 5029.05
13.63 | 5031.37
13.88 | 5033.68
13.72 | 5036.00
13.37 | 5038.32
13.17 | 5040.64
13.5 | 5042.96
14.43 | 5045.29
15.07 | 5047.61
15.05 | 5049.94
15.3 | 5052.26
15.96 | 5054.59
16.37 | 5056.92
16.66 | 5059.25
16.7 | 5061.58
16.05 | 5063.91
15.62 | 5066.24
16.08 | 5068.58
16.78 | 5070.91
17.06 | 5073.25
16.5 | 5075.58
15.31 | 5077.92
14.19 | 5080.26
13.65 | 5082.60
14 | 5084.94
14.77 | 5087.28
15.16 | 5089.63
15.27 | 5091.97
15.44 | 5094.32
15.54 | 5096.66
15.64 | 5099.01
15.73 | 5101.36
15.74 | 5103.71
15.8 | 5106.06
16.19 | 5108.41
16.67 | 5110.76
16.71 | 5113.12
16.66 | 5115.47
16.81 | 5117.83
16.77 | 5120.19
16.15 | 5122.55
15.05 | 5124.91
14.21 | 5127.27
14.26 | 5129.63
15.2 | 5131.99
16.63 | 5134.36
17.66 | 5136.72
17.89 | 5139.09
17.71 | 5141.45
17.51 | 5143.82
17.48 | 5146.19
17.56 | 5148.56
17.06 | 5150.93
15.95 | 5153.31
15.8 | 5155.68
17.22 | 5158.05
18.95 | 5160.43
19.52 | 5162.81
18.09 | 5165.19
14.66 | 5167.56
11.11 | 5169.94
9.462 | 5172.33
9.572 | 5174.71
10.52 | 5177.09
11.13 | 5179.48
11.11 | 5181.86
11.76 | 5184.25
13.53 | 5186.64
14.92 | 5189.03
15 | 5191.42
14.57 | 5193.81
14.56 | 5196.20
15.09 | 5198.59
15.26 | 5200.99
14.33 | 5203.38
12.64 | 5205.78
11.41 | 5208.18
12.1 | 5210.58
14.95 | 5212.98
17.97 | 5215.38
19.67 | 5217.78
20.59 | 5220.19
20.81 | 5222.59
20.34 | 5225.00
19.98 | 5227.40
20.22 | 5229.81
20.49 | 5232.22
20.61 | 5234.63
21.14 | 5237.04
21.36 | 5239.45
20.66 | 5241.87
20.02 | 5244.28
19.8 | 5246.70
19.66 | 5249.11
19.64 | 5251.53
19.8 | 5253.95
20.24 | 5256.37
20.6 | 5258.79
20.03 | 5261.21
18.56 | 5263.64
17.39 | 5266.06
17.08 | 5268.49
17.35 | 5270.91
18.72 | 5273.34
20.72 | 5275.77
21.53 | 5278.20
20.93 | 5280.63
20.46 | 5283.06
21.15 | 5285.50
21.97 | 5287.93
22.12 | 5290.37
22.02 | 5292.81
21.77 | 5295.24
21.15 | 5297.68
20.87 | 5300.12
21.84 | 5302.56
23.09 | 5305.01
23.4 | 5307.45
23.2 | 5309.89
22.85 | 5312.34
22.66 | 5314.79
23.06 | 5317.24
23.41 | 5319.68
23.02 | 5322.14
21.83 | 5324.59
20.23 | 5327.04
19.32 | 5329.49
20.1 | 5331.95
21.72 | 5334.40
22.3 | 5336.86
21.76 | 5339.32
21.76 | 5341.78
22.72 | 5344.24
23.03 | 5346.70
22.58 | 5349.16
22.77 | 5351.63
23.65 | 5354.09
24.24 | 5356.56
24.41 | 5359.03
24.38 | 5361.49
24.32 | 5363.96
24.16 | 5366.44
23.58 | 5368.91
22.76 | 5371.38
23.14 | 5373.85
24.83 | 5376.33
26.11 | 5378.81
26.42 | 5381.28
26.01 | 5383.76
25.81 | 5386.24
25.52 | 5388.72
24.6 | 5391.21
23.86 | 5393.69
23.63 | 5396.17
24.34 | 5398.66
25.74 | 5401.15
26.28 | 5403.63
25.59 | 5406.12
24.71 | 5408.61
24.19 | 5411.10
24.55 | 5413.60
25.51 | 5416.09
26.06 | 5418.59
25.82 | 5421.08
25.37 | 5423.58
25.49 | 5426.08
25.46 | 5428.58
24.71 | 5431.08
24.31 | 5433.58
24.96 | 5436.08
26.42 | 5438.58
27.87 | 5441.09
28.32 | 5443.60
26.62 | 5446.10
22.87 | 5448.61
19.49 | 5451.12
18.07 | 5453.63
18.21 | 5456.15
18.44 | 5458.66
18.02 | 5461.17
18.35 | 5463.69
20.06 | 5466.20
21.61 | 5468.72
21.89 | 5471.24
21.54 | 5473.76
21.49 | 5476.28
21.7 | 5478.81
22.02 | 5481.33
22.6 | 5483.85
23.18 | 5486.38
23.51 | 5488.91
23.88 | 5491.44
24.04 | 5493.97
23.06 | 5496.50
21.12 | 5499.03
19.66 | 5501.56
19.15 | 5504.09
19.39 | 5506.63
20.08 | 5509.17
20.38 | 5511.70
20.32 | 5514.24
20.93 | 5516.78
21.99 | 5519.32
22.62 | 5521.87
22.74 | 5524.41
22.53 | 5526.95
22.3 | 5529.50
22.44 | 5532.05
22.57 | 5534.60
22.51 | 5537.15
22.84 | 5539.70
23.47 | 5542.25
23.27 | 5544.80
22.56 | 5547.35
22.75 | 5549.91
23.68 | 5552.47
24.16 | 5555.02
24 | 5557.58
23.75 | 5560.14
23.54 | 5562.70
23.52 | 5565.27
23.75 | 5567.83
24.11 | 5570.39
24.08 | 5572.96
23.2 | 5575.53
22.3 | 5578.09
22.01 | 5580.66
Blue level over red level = 1.2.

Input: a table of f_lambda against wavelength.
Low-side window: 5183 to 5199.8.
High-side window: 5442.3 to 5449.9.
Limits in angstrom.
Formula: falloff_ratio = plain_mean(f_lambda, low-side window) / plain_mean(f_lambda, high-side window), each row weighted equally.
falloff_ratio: 0.55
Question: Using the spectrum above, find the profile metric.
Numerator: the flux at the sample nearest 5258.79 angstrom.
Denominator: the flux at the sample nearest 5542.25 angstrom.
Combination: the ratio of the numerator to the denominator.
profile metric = 0.88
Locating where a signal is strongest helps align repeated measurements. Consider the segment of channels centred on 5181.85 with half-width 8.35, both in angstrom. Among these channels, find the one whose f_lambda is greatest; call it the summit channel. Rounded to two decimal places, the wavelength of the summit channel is 5189.03 angstrom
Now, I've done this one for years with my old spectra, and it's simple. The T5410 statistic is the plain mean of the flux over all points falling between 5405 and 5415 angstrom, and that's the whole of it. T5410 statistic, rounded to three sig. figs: 24.8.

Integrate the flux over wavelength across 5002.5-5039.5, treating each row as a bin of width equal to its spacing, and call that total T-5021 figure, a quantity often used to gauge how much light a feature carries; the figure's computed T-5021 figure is 482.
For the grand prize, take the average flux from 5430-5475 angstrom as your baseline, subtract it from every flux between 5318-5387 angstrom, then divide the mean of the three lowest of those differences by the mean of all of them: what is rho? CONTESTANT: -2.7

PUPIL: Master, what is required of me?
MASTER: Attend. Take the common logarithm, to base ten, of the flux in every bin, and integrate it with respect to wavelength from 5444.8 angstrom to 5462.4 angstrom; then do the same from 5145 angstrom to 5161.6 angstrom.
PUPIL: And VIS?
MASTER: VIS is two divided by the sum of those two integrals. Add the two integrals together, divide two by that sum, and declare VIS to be 0.0461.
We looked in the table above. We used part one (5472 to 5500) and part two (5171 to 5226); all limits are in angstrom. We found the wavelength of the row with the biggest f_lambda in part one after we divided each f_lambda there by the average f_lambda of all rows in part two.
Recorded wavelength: 5493.97 angstrom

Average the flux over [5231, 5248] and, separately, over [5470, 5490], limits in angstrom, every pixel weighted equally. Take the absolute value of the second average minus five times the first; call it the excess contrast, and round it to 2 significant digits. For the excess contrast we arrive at 81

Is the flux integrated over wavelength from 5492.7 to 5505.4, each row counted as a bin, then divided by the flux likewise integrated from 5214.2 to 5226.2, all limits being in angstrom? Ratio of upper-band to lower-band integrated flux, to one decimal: 1.1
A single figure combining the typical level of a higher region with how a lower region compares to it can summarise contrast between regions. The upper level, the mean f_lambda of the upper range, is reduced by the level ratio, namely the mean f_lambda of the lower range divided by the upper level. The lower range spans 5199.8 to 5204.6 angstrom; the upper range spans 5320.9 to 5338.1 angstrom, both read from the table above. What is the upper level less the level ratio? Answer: 21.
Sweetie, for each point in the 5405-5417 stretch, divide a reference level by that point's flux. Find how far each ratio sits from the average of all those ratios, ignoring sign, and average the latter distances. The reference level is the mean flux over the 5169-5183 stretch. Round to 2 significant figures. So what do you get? 0.0086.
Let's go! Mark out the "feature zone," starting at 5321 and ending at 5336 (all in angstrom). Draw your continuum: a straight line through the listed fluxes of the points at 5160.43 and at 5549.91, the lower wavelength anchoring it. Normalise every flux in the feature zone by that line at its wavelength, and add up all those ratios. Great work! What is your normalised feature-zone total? 6.1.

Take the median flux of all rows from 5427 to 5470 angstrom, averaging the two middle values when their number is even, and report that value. 23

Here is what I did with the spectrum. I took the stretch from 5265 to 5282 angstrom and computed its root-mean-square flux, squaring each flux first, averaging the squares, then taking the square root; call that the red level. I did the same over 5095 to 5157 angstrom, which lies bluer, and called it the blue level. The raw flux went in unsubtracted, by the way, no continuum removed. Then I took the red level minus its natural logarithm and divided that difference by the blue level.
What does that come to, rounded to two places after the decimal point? 0.99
